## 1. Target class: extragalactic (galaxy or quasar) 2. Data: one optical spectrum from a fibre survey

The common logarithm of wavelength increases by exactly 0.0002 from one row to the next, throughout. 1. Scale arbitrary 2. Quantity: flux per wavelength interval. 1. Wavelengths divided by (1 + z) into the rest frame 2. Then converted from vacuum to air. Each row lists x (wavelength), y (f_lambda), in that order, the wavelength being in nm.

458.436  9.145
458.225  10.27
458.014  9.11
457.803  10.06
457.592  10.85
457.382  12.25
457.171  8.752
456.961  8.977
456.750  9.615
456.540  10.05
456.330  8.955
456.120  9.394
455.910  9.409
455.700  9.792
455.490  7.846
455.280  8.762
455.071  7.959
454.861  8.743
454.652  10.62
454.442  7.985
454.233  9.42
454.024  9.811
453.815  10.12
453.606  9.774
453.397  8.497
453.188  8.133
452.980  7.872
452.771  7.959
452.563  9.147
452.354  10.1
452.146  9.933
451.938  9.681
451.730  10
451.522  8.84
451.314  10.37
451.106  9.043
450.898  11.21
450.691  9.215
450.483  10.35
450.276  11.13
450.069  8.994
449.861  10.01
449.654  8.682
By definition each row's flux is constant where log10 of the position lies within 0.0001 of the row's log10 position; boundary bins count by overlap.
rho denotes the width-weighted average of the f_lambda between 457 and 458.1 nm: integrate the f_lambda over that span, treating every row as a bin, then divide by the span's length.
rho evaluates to 10.2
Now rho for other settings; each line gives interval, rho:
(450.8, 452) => 9.9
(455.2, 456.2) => 9.0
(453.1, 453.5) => 8.3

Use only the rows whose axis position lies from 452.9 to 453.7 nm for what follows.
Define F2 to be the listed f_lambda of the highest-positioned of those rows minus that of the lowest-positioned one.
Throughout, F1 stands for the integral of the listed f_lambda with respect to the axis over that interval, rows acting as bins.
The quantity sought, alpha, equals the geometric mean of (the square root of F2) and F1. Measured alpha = 3.1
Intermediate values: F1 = 7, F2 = 1.9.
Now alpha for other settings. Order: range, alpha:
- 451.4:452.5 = 3.5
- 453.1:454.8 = 5.0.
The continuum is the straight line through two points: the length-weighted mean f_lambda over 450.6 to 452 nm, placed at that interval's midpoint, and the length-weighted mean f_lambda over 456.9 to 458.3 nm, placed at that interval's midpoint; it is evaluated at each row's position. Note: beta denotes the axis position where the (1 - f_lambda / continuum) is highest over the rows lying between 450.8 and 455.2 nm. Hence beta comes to 452.980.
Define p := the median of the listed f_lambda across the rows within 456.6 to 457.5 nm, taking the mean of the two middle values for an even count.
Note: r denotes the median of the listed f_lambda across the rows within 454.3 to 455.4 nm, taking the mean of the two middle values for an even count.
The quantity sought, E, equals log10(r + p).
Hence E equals 1.26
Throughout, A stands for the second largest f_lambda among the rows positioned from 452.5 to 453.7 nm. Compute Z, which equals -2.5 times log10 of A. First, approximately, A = 9.147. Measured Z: -2.40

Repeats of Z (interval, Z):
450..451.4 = -2.62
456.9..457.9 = -2.59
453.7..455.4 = -2.51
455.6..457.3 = -2.48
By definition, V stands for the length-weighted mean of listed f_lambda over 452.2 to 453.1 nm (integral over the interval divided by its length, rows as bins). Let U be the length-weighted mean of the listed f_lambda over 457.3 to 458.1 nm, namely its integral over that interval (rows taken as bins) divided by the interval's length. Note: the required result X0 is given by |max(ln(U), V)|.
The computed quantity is 8.8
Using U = 10.6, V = 8.8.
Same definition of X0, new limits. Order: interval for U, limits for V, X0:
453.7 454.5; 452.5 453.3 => 8.2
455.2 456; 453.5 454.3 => 9.8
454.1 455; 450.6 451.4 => 10.0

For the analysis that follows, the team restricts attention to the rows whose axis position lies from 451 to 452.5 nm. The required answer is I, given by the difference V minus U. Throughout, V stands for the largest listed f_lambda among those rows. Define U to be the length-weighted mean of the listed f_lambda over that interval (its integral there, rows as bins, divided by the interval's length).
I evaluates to 0.68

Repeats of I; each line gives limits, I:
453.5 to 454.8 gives 1.03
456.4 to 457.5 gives 2.34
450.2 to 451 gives 0.75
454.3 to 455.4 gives 1.80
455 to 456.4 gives 0.90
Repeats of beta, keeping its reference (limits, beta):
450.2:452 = 451.522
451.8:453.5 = 452.980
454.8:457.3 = 455.490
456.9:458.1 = 457.171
